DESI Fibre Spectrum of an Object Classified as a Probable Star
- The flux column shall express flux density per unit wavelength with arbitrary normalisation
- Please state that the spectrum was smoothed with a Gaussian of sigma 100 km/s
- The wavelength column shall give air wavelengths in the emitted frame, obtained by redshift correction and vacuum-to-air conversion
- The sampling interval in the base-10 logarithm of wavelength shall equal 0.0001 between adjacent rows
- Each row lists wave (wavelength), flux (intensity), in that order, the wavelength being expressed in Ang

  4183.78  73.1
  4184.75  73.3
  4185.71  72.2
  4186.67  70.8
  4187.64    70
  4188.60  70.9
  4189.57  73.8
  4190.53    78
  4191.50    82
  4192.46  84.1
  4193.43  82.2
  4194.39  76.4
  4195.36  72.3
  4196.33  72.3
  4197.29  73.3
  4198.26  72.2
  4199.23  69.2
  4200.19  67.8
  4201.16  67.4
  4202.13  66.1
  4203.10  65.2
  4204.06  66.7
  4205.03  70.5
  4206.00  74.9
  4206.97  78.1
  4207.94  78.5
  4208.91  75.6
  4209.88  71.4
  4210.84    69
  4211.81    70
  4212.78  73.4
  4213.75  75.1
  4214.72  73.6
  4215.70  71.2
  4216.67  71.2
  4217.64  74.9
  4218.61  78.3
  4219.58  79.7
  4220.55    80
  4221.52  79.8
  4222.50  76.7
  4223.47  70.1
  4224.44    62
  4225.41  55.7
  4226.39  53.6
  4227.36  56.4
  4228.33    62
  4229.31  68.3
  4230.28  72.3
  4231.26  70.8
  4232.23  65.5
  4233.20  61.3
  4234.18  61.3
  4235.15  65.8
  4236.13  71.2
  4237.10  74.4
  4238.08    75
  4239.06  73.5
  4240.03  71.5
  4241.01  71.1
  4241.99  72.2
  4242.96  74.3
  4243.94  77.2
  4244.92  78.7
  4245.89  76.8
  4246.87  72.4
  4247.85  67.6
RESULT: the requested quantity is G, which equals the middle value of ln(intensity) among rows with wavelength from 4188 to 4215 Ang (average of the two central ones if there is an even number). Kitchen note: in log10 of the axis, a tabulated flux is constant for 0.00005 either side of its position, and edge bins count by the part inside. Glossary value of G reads 4.29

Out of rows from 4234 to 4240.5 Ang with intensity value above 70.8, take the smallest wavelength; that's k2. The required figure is 4236.13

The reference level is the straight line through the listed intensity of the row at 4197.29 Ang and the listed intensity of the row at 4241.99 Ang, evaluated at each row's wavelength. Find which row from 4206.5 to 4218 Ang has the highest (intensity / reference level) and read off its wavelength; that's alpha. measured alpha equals 4207.94 Ang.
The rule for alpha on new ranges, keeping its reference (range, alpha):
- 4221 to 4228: 4221.52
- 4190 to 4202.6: 4192.46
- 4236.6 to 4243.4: 4238.08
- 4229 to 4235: 4230.28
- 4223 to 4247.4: 4244.92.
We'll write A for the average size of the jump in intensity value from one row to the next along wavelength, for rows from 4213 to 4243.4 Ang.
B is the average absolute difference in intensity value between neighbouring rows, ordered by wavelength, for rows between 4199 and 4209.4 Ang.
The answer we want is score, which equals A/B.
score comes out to 1.5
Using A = 3.0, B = 2.0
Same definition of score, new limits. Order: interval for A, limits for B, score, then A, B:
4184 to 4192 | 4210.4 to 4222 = 1.3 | 2.2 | 1.7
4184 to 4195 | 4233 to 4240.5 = 1.0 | 2.5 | 2.5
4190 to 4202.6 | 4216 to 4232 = 0.6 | 2.2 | 3.7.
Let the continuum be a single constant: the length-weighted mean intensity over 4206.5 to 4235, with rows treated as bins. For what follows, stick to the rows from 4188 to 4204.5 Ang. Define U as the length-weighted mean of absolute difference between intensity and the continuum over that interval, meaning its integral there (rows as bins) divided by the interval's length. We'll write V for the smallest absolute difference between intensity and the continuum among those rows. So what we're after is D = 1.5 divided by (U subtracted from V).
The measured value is -0.36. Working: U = 4.9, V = 0.75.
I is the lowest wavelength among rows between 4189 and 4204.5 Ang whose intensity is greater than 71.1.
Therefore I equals 4189.57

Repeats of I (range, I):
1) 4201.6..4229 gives 4206.00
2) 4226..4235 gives 4230.28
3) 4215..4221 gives 4215.70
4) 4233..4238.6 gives 4236.13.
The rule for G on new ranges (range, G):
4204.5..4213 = 4.30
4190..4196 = 4.38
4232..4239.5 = 4.23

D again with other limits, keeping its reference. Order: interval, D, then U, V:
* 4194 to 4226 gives -0.33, 4.5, 0.05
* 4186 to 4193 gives -0.28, 5.5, 0.15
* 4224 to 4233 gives -0.21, 7.8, 0.65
